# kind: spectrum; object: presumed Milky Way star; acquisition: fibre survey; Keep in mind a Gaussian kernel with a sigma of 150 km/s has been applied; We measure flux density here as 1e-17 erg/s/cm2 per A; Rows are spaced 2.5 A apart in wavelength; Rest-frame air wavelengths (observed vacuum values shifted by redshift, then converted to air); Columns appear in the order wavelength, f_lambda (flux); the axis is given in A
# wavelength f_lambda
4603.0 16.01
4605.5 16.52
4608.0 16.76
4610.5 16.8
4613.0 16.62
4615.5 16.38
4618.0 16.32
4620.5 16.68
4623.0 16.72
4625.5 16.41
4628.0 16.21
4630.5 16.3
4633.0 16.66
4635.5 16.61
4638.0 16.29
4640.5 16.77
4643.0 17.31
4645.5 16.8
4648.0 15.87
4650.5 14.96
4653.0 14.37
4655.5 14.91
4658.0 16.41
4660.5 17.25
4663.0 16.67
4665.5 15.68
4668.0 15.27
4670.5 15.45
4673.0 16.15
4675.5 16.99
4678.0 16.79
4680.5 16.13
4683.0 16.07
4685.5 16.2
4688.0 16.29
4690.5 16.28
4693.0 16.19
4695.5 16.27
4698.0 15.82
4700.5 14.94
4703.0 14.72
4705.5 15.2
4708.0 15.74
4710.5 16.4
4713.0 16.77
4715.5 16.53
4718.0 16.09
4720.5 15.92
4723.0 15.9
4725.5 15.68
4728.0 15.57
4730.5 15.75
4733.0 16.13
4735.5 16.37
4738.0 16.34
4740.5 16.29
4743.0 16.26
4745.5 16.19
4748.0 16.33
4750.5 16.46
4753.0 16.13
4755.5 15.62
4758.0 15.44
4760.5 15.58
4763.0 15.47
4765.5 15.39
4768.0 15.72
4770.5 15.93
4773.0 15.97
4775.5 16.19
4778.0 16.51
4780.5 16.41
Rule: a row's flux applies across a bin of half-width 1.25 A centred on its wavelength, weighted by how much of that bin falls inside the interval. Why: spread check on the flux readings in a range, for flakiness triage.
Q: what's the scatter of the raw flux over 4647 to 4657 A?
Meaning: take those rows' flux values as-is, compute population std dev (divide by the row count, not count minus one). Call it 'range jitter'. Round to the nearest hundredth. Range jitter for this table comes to 0.54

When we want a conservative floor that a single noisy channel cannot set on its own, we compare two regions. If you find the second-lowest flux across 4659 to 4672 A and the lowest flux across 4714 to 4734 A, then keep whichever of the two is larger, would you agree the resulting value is 15.6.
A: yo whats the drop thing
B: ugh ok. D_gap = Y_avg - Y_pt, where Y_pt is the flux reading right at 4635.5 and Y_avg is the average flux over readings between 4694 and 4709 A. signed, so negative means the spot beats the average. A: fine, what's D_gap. -1.2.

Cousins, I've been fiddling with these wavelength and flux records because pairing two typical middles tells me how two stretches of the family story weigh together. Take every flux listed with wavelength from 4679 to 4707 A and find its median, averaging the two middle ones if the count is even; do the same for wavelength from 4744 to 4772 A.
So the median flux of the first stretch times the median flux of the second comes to 254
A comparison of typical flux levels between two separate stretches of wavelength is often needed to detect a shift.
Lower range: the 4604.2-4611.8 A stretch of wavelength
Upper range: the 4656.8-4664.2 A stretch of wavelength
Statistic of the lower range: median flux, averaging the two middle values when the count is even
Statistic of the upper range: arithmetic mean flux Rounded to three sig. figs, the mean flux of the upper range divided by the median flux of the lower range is 1.00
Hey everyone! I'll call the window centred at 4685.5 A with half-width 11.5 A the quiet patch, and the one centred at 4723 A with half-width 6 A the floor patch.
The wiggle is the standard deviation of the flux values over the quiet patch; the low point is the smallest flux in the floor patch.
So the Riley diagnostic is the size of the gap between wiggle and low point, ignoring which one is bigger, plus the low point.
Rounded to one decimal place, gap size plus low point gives 30.8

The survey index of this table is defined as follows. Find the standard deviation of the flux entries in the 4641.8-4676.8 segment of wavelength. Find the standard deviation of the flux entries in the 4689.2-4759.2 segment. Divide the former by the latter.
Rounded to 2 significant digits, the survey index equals 1.9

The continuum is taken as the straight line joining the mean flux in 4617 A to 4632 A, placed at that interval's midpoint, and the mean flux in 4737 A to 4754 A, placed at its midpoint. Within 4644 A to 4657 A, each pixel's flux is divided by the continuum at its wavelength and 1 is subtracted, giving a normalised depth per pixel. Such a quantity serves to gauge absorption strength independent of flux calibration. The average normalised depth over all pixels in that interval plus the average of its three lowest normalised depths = -0.16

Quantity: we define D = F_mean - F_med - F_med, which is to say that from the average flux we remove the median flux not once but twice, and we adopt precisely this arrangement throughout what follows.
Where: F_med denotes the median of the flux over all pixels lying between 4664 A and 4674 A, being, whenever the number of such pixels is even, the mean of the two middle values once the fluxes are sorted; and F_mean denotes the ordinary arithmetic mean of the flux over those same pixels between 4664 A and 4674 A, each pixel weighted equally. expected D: -15.5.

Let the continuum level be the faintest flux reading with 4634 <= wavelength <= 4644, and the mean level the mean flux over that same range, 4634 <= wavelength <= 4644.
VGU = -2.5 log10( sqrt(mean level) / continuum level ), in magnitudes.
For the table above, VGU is 1.50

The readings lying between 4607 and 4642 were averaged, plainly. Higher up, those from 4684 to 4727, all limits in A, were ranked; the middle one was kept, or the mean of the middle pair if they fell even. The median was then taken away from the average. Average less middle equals 0.45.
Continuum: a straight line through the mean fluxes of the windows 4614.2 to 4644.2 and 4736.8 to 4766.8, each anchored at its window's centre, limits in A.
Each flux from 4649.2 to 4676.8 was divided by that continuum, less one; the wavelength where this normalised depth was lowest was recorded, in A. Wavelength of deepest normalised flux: 4653.0 A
